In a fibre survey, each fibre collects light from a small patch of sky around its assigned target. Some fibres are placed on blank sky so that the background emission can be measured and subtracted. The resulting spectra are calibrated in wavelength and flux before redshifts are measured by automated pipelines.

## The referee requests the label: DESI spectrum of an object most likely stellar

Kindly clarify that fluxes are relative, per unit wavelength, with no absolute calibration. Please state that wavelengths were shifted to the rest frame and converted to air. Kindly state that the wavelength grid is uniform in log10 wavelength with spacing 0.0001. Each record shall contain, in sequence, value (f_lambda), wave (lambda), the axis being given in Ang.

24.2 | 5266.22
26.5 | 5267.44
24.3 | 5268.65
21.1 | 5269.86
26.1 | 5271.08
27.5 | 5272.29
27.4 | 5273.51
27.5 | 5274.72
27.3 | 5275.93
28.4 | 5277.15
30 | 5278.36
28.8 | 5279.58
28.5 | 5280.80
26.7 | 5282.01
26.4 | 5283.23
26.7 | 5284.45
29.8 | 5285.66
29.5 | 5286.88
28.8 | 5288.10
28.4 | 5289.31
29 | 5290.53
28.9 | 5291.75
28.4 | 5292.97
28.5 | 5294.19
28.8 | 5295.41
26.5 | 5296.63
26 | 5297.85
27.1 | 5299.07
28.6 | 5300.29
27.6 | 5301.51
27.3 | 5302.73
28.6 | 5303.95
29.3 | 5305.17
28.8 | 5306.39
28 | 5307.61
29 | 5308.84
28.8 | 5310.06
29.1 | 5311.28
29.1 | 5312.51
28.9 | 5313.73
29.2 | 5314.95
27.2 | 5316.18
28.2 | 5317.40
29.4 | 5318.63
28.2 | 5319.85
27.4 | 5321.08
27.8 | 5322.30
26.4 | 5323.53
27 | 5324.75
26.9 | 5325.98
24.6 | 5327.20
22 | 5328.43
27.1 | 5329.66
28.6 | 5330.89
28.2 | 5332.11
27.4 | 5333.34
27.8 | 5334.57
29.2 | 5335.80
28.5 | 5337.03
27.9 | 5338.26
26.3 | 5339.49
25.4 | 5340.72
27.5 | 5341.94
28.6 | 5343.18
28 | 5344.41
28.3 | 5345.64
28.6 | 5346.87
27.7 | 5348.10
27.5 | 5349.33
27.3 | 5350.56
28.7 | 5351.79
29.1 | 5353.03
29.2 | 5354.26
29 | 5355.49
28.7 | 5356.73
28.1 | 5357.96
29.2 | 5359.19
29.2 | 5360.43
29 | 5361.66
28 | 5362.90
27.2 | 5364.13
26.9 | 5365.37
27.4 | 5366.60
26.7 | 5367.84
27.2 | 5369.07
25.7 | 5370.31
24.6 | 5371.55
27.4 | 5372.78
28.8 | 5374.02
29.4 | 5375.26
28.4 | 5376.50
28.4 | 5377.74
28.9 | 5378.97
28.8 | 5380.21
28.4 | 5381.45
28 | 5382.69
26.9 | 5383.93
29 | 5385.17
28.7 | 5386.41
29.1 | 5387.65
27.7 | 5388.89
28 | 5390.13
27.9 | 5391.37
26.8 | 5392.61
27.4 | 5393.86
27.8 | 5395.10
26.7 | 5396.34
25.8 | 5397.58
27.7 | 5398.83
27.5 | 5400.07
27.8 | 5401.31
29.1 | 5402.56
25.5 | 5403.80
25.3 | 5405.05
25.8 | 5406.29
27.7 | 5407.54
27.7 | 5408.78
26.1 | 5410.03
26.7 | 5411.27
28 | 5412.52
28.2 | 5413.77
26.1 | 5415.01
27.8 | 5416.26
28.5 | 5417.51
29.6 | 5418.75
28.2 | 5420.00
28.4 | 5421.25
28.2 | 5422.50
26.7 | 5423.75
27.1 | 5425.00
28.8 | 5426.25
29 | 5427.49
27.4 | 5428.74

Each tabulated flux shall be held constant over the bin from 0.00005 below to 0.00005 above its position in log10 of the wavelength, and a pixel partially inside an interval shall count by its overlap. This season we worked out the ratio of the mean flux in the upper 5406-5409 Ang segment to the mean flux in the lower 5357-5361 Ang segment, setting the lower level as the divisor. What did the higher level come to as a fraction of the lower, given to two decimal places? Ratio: 0.94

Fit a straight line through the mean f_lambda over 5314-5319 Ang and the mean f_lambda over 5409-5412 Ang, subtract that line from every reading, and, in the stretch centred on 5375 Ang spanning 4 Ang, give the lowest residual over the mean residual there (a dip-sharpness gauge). 1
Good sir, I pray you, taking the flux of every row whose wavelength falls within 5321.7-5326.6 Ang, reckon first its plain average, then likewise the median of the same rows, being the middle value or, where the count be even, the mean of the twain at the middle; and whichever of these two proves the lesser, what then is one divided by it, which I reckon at 0.0371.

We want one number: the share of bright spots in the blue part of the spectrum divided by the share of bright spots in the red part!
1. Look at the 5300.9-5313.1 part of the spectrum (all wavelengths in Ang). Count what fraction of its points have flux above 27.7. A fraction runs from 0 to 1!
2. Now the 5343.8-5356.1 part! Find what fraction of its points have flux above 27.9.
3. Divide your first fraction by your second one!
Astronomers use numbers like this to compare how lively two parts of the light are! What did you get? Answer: 1.1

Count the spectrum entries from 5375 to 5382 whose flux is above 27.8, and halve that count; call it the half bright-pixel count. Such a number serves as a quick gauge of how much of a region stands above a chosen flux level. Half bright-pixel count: 3.0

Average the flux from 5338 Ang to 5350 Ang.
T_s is 27.6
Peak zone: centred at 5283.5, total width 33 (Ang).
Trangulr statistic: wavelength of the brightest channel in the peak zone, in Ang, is 5278.36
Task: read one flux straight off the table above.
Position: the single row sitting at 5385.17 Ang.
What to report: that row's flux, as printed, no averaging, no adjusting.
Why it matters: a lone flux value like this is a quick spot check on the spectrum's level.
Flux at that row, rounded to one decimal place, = 29.0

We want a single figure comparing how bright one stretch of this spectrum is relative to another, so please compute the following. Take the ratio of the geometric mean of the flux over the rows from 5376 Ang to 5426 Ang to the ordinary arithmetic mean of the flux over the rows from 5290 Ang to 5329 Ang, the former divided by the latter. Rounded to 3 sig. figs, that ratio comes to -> 0.993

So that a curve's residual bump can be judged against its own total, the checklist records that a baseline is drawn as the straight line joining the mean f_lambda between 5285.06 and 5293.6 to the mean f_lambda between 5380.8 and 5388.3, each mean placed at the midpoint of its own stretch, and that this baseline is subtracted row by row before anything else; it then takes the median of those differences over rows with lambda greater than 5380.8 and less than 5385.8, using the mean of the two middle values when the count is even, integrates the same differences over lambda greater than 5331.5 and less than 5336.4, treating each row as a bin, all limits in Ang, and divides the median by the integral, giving 0.06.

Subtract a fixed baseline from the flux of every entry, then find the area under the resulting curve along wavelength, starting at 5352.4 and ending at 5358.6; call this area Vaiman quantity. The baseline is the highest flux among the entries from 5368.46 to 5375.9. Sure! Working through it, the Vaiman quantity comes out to -3.6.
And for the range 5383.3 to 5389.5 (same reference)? -6.9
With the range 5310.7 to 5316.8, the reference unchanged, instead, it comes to -4.3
